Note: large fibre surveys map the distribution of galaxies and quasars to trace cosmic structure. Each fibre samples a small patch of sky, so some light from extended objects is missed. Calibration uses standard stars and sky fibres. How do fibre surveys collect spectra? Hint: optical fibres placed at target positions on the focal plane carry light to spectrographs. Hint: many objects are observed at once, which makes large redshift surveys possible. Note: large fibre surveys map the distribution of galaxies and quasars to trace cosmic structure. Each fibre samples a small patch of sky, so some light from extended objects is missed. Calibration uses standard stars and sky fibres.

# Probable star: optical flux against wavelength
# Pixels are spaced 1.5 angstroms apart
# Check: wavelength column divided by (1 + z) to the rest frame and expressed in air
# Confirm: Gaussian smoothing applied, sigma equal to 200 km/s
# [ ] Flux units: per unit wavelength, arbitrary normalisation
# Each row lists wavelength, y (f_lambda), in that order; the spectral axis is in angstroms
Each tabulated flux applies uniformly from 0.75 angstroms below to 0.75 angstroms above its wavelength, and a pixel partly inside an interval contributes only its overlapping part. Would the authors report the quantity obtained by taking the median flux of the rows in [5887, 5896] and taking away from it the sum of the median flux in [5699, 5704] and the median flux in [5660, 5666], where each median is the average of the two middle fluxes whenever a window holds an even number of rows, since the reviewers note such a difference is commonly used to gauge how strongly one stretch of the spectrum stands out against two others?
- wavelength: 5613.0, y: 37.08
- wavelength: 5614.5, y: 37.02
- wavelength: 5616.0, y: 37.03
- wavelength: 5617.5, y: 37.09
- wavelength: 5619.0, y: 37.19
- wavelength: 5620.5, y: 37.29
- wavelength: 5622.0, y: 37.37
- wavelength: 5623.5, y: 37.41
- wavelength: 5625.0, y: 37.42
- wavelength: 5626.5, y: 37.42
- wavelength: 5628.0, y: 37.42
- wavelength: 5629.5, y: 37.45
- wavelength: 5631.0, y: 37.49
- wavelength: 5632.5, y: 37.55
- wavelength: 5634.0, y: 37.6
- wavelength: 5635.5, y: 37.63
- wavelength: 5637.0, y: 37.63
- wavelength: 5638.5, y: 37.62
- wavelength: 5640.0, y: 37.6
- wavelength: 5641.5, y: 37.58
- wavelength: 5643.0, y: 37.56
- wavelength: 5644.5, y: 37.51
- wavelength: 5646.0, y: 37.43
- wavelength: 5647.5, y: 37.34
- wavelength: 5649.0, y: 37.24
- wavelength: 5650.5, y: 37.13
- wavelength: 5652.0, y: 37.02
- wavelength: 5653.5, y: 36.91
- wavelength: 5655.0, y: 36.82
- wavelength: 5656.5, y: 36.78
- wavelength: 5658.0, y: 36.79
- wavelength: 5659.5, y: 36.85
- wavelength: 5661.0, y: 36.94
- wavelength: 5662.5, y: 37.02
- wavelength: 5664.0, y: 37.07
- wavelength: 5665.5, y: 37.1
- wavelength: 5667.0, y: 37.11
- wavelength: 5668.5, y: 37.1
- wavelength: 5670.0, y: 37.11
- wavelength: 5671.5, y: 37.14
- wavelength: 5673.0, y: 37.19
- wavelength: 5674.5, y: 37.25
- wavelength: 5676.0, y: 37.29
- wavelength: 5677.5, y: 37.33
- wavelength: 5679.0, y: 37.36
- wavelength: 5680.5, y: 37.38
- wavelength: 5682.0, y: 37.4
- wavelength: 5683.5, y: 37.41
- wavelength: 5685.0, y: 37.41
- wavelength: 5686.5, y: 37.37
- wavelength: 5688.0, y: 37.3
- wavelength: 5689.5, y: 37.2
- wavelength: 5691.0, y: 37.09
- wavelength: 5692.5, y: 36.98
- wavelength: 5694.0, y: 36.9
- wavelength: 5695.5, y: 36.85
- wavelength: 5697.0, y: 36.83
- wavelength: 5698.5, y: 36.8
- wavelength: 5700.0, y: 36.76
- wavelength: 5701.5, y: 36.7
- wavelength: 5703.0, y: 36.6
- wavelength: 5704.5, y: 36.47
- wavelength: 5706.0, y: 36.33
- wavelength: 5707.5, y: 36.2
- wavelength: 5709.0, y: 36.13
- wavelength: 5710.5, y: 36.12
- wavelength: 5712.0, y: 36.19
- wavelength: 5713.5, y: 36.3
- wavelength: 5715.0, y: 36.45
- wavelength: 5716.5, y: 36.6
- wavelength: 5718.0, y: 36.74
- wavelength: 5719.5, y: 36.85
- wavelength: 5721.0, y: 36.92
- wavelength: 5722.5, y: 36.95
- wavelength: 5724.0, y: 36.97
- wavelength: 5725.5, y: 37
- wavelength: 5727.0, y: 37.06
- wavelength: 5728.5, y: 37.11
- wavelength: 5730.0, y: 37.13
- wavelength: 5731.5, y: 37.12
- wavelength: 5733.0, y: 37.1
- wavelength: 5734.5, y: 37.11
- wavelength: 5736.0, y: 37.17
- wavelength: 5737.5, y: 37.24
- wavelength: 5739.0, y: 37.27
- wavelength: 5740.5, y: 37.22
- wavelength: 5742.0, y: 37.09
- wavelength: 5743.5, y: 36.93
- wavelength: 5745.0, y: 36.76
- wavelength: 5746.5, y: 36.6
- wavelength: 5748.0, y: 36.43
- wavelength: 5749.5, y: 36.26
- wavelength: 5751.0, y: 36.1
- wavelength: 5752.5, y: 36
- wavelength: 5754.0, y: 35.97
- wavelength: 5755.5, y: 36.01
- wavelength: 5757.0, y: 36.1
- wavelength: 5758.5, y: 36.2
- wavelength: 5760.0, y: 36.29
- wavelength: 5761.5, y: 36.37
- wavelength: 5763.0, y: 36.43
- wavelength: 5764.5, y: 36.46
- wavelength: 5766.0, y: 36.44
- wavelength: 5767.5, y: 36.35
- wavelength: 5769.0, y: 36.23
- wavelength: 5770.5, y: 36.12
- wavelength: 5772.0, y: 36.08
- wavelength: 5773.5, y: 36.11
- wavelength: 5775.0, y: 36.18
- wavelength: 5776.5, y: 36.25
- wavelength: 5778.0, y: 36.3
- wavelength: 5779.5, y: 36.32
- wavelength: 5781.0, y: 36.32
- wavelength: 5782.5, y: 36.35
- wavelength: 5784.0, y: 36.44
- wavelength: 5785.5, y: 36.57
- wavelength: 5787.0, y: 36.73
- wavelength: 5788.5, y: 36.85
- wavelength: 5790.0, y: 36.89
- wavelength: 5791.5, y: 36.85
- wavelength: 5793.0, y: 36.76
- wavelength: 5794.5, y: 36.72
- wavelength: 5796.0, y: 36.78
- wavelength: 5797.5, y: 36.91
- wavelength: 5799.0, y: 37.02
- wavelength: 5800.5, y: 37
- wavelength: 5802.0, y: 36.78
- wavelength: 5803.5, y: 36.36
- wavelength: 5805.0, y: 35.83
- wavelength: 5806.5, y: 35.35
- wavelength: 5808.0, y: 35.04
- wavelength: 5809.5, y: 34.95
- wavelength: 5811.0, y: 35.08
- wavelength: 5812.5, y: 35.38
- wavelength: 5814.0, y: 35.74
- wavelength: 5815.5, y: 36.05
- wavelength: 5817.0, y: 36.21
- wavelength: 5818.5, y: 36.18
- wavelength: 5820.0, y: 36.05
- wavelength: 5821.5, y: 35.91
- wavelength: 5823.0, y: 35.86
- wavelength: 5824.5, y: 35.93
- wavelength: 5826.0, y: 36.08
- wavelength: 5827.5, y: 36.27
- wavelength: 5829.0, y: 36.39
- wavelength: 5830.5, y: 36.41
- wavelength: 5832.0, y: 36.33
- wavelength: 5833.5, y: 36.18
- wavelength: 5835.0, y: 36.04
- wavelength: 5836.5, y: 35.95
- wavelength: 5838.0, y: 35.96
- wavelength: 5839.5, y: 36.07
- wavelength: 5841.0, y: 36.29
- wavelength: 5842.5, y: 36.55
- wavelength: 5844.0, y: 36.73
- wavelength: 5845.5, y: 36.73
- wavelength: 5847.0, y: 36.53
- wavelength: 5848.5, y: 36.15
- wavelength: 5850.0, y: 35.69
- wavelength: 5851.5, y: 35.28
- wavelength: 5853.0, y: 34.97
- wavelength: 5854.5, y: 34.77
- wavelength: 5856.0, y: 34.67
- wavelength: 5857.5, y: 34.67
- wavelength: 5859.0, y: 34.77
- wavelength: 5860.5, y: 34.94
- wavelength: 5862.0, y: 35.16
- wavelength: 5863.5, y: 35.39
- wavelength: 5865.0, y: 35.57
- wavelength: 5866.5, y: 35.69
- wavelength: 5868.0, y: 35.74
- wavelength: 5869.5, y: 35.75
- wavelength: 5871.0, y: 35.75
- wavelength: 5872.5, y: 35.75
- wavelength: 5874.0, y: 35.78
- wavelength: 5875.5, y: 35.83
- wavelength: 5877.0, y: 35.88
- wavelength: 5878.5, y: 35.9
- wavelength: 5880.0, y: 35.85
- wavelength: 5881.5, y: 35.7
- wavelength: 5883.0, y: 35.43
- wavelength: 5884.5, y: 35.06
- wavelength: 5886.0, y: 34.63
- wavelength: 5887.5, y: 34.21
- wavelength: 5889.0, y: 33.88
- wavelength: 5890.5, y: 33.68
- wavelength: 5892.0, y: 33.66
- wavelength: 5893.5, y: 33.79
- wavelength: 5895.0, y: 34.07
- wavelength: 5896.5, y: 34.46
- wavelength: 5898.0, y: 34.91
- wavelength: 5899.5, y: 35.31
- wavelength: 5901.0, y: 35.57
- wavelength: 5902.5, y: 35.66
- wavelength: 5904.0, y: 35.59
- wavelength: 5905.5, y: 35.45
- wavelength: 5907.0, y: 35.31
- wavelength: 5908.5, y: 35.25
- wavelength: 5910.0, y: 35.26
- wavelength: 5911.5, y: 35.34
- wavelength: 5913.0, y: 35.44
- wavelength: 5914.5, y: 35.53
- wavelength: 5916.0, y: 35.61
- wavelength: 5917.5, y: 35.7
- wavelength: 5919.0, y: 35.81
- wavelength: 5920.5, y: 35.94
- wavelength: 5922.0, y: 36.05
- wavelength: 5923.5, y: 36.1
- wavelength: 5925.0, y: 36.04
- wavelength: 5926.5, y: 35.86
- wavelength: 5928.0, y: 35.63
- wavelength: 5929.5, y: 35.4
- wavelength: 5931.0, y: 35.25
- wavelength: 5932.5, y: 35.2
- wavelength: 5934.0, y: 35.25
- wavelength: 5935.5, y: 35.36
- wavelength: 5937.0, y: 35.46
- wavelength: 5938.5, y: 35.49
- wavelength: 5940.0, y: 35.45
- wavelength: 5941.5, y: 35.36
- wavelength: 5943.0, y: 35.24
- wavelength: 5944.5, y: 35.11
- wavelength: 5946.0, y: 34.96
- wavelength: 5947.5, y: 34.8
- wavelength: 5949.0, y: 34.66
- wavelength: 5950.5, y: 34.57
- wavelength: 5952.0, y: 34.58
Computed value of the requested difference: -39.9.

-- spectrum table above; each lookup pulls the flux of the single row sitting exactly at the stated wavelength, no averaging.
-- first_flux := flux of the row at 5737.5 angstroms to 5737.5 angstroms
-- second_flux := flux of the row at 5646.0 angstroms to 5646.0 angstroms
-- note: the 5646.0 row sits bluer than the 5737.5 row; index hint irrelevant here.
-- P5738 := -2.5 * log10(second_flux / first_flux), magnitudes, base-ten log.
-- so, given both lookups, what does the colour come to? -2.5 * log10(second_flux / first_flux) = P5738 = -0.01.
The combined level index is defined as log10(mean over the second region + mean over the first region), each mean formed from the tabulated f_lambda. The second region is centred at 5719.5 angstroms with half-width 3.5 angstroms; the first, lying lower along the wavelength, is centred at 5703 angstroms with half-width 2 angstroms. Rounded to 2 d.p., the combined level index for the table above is 1.87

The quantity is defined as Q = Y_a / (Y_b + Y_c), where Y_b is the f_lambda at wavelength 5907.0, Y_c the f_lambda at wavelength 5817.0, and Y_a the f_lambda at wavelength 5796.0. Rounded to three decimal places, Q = 0.514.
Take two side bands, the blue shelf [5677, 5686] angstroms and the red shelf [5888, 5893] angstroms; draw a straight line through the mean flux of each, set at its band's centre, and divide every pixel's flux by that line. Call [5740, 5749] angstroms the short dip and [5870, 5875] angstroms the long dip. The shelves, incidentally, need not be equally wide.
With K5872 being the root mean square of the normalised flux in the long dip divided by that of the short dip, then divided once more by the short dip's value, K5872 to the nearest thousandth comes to 1.019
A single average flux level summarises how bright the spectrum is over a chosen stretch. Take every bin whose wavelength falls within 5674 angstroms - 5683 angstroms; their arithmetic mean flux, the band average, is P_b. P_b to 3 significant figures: 37.3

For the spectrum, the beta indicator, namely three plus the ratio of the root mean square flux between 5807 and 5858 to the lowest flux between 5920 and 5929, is 4.01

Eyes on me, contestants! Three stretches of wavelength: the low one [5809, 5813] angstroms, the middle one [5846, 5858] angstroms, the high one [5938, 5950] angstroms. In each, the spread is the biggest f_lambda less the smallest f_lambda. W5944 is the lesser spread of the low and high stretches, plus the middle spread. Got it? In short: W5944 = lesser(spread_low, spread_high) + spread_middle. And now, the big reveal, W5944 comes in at 2.29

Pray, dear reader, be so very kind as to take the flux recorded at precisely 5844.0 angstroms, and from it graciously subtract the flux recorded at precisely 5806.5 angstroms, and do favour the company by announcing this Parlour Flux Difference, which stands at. 1.38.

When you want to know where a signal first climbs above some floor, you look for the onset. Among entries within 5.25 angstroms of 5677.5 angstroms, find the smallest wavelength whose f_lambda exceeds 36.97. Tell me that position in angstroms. 5673.0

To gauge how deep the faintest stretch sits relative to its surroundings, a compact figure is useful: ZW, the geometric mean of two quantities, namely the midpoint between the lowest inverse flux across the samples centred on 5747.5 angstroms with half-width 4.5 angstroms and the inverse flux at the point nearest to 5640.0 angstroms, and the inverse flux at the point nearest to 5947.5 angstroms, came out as 0.0278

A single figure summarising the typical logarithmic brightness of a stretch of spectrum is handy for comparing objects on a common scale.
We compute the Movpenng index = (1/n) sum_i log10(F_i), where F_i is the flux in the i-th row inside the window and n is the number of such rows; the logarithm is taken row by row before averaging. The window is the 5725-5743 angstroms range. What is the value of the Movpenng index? 1.570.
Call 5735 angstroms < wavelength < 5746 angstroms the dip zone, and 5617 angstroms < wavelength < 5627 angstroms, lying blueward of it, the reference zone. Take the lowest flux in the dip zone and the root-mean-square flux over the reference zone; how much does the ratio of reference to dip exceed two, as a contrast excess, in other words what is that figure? -0.985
